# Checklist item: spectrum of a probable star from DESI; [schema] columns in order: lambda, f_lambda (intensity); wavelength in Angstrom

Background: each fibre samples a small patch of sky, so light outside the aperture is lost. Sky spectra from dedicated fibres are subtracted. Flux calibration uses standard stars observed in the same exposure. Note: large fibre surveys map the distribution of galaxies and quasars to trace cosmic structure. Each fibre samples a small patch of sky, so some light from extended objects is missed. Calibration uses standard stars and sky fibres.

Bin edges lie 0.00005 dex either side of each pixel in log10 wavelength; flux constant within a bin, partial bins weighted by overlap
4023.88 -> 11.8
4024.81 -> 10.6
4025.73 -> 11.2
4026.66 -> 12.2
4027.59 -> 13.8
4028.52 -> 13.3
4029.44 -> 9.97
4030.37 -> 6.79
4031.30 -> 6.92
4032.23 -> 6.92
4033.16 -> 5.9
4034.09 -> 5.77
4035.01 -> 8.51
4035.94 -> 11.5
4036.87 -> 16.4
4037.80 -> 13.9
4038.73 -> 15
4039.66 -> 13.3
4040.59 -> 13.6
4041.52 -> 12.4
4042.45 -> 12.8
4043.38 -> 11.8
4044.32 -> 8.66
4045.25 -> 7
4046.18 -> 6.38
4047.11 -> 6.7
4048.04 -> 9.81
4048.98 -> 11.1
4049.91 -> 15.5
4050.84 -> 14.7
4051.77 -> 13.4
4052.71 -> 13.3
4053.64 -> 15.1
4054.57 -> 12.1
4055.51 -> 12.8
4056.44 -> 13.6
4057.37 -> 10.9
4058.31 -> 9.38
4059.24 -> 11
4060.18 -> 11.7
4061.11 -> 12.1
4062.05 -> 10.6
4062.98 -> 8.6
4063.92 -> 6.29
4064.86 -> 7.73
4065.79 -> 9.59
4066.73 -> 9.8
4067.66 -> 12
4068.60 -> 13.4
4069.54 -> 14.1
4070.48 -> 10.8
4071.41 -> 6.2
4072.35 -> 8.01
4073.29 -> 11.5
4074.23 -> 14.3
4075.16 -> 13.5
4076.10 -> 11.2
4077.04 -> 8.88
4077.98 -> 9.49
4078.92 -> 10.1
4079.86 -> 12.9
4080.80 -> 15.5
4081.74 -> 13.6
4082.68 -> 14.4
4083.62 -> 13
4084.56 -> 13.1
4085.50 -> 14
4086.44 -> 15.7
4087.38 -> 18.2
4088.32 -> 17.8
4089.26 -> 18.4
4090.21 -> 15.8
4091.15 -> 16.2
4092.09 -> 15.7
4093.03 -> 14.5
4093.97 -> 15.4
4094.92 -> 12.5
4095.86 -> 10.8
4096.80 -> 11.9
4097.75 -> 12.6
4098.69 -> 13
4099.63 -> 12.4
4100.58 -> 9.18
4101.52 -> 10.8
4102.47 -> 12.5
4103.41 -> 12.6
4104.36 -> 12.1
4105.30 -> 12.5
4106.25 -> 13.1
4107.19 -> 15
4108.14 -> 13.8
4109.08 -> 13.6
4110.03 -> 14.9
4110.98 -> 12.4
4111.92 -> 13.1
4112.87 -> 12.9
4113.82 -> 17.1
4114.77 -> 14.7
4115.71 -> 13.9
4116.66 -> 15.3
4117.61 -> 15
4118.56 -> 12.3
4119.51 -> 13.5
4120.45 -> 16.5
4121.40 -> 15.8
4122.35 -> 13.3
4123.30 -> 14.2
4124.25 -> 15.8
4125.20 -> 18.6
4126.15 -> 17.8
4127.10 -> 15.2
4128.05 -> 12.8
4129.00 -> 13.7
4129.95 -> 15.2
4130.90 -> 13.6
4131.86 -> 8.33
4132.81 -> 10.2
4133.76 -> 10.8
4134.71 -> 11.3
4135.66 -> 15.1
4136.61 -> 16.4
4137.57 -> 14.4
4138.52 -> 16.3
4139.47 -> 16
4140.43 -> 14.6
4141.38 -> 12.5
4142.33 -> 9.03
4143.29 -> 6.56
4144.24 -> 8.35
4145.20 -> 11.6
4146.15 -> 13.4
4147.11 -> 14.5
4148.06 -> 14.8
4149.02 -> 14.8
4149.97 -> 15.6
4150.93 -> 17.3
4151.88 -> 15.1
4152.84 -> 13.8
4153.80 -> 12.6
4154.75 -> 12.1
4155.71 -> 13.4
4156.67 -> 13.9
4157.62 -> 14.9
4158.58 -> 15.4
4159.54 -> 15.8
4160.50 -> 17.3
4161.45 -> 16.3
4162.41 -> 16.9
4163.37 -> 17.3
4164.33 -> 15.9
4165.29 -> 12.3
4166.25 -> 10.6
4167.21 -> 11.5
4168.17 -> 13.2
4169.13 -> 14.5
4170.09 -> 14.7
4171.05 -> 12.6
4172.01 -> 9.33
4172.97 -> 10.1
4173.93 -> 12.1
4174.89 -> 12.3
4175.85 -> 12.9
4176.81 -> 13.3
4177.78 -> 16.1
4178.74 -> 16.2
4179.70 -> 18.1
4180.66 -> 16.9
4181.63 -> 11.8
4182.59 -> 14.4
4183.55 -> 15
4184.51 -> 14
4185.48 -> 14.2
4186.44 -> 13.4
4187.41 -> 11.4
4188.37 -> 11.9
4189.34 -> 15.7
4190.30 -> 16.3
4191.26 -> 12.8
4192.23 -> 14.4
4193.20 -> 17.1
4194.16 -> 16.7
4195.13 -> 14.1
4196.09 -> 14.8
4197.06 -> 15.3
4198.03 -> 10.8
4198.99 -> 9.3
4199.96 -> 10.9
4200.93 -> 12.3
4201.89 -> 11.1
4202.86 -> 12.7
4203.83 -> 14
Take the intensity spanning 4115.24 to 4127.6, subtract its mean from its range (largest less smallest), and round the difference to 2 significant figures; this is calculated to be -8.9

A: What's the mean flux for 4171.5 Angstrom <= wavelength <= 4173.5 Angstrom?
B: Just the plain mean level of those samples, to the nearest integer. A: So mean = 10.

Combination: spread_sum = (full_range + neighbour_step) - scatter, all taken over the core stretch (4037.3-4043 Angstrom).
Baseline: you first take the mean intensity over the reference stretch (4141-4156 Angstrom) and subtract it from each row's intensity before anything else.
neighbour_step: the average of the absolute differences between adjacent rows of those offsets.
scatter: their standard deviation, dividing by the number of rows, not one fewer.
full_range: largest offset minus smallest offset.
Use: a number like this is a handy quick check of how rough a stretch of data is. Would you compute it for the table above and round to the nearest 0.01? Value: 2.71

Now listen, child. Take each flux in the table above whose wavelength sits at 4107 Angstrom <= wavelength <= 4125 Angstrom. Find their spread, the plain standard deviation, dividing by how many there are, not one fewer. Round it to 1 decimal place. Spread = 1.3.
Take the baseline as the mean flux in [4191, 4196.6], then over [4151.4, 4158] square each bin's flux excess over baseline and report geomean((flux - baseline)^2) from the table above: 1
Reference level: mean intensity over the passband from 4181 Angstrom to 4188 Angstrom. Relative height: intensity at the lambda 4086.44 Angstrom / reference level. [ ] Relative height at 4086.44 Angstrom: 1.2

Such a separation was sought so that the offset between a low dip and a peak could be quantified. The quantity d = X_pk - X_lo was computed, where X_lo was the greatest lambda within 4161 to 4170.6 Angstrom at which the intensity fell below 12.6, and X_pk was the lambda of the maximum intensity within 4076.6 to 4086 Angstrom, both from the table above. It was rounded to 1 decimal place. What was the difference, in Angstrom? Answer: -86.4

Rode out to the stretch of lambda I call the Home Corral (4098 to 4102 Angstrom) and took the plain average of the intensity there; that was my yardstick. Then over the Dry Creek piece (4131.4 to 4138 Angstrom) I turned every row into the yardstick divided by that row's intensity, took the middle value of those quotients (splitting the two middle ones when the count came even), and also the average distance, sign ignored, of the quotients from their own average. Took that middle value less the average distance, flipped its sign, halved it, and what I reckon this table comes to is -0.41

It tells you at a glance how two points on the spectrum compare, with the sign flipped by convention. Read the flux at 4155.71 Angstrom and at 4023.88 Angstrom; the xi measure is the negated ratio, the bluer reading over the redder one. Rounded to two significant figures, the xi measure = -0.88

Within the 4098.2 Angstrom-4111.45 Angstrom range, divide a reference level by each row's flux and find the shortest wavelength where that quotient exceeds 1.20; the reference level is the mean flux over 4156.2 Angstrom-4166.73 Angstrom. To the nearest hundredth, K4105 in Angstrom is 4099.63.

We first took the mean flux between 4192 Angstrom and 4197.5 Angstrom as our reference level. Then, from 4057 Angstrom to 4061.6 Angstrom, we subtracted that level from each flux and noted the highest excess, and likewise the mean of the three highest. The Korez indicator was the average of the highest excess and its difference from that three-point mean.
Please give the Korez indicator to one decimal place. -1.4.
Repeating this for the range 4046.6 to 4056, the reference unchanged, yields 0.2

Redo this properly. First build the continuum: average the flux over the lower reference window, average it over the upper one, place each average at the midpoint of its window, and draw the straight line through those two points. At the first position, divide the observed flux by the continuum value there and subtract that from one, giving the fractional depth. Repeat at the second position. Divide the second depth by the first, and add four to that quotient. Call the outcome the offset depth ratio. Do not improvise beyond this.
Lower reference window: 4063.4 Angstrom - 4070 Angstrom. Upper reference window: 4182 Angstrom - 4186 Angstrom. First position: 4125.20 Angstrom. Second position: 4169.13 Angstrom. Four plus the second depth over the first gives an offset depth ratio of 4.1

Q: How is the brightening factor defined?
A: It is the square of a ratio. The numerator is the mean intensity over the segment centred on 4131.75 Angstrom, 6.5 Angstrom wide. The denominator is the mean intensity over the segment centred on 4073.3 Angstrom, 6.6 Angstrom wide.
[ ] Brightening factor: 1.2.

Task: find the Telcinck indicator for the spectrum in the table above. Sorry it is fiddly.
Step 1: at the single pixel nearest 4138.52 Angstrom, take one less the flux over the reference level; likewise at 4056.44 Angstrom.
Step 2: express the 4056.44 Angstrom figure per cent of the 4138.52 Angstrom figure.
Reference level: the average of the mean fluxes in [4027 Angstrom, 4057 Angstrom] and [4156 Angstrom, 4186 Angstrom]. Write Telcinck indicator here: 25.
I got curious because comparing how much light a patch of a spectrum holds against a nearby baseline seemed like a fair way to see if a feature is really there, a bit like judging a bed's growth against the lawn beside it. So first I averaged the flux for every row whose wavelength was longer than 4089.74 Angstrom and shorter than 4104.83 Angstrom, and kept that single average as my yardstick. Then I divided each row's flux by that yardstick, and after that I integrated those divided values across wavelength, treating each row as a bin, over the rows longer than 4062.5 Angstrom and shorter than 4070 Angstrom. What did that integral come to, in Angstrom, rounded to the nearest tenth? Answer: 5.9 Angstrom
